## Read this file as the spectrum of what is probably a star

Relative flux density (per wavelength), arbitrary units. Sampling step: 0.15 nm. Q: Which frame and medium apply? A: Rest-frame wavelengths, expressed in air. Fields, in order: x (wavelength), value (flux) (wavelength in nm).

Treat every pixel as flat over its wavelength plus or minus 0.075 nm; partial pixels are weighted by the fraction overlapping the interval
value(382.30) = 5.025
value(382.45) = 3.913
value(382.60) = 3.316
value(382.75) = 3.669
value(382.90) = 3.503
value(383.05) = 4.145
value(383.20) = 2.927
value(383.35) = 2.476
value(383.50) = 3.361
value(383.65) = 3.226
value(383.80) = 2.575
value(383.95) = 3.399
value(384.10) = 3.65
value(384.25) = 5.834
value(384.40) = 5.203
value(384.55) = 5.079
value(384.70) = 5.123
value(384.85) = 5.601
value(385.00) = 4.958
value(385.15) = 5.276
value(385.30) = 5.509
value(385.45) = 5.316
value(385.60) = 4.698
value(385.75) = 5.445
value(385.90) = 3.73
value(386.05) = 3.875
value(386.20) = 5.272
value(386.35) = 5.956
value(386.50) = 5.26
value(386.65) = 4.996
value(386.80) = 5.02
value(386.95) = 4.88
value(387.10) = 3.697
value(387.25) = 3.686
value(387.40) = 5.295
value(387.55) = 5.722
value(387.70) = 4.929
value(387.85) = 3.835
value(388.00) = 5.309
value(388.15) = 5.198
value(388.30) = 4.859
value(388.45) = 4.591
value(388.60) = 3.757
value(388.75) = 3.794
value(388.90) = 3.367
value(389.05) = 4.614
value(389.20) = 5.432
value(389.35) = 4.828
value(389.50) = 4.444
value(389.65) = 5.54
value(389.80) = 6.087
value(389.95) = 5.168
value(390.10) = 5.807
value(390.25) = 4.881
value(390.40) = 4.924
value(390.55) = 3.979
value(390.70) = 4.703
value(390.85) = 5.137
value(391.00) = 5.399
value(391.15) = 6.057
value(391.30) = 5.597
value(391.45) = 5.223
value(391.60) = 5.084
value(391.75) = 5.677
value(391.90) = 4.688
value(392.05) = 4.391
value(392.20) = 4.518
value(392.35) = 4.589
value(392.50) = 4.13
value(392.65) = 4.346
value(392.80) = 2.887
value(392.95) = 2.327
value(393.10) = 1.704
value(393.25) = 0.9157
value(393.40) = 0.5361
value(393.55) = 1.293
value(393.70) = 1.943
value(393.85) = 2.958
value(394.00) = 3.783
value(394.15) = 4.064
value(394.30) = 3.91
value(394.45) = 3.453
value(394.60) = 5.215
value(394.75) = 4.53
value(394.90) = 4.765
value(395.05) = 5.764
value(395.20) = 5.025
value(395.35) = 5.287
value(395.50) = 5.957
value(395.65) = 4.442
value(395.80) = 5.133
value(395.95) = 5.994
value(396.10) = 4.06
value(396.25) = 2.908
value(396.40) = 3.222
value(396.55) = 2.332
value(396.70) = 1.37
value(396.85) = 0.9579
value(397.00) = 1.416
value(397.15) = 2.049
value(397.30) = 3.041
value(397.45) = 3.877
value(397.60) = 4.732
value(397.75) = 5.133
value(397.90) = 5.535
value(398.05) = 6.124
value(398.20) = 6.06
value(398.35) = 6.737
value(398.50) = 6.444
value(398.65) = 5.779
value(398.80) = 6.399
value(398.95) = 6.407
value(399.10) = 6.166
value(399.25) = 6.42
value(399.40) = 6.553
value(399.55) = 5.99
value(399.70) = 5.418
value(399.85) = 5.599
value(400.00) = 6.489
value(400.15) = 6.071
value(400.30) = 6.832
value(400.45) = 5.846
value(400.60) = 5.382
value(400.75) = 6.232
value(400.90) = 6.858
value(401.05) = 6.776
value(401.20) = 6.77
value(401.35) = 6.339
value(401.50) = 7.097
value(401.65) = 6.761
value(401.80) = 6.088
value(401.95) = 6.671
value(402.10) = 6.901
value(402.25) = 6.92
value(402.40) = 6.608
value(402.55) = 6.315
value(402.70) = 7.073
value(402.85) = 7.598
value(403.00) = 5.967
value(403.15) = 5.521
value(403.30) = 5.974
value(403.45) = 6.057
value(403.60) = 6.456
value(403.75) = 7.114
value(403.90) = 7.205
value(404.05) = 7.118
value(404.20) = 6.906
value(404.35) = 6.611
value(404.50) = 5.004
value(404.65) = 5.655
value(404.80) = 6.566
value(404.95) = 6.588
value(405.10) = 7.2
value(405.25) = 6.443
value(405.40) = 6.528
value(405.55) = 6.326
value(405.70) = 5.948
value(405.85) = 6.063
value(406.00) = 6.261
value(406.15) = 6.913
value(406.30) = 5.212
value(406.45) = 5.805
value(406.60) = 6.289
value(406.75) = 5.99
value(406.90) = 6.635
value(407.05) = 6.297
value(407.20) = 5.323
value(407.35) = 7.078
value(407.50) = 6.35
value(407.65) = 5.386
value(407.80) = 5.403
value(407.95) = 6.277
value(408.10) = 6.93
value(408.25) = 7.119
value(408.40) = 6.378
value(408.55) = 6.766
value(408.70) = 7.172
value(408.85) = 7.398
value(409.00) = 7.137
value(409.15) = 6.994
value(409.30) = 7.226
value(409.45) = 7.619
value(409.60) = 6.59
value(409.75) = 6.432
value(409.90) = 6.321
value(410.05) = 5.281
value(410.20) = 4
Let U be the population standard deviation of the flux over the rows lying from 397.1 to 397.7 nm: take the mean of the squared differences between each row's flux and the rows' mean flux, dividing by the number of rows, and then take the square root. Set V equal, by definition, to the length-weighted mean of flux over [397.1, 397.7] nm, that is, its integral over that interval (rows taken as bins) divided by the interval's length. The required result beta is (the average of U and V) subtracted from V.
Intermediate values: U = 0.99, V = 3.6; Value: 1.28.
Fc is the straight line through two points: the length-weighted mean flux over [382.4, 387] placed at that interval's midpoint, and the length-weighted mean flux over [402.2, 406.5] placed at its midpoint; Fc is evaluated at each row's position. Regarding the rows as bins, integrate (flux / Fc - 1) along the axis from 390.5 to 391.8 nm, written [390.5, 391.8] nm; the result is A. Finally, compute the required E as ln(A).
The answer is -3.32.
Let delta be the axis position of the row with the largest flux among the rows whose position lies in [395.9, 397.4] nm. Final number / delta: 395.95 nm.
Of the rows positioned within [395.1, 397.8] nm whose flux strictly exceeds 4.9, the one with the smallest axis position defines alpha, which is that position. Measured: 395.20 nm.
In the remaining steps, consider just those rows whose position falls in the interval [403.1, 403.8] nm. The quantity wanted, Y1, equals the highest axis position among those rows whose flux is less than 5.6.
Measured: 403.15 nm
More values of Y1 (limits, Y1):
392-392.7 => 392.65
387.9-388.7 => 388.60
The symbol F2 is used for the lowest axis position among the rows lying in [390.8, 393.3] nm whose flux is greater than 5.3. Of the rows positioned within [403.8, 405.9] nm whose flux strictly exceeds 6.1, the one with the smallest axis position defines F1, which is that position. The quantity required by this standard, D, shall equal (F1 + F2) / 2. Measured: 397.45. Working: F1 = 403.90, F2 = 391.00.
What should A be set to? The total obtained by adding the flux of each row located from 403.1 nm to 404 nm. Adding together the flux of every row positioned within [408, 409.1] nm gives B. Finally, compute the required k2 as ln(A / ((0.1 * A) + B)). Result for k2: -0.3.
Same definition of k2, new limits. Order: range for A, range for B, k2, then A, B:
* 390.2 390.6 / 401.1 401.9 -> -0.9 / 14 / 33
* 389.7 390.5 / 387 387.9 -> -0.1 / 27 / 27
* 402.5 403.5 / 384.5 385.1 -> 0.6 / 45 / 21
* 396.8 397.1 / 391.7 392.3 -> -2.1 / 2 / 19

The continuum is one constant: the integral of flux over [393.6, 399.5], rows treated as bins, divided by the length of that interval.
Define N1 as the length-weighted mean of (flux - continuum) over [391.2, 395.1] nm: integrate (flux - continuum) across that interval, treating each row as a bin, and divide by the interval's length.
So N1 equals -0.7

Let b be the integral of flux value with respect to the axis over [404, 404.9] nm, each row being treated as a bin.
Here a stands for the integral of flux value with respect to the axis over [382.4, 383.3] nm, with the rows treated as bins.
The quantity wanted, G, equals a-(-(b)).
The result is 8.9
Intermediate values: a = 3.2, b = 5.7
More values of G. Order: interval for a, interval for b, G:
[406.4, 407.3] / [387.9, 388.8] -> 9.6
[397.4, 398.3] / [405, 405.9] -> 10.6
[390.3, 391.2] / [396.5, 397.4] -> 6.2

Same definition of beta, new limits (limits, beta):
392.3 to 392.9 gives 1.62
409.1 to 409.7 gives 3.36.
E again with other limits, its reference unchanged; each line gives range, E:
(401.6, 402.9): -2.15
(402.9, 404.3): -3.33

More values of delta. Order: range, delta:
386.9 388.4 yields 387.55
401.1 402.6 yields 401.50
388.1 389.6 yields 389.20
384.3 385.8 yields 384.85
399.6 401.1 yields 400.90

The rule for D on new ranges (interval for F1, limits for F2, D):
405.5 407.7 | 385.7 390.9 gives 395.65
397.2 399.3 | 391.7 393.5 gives 394.90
